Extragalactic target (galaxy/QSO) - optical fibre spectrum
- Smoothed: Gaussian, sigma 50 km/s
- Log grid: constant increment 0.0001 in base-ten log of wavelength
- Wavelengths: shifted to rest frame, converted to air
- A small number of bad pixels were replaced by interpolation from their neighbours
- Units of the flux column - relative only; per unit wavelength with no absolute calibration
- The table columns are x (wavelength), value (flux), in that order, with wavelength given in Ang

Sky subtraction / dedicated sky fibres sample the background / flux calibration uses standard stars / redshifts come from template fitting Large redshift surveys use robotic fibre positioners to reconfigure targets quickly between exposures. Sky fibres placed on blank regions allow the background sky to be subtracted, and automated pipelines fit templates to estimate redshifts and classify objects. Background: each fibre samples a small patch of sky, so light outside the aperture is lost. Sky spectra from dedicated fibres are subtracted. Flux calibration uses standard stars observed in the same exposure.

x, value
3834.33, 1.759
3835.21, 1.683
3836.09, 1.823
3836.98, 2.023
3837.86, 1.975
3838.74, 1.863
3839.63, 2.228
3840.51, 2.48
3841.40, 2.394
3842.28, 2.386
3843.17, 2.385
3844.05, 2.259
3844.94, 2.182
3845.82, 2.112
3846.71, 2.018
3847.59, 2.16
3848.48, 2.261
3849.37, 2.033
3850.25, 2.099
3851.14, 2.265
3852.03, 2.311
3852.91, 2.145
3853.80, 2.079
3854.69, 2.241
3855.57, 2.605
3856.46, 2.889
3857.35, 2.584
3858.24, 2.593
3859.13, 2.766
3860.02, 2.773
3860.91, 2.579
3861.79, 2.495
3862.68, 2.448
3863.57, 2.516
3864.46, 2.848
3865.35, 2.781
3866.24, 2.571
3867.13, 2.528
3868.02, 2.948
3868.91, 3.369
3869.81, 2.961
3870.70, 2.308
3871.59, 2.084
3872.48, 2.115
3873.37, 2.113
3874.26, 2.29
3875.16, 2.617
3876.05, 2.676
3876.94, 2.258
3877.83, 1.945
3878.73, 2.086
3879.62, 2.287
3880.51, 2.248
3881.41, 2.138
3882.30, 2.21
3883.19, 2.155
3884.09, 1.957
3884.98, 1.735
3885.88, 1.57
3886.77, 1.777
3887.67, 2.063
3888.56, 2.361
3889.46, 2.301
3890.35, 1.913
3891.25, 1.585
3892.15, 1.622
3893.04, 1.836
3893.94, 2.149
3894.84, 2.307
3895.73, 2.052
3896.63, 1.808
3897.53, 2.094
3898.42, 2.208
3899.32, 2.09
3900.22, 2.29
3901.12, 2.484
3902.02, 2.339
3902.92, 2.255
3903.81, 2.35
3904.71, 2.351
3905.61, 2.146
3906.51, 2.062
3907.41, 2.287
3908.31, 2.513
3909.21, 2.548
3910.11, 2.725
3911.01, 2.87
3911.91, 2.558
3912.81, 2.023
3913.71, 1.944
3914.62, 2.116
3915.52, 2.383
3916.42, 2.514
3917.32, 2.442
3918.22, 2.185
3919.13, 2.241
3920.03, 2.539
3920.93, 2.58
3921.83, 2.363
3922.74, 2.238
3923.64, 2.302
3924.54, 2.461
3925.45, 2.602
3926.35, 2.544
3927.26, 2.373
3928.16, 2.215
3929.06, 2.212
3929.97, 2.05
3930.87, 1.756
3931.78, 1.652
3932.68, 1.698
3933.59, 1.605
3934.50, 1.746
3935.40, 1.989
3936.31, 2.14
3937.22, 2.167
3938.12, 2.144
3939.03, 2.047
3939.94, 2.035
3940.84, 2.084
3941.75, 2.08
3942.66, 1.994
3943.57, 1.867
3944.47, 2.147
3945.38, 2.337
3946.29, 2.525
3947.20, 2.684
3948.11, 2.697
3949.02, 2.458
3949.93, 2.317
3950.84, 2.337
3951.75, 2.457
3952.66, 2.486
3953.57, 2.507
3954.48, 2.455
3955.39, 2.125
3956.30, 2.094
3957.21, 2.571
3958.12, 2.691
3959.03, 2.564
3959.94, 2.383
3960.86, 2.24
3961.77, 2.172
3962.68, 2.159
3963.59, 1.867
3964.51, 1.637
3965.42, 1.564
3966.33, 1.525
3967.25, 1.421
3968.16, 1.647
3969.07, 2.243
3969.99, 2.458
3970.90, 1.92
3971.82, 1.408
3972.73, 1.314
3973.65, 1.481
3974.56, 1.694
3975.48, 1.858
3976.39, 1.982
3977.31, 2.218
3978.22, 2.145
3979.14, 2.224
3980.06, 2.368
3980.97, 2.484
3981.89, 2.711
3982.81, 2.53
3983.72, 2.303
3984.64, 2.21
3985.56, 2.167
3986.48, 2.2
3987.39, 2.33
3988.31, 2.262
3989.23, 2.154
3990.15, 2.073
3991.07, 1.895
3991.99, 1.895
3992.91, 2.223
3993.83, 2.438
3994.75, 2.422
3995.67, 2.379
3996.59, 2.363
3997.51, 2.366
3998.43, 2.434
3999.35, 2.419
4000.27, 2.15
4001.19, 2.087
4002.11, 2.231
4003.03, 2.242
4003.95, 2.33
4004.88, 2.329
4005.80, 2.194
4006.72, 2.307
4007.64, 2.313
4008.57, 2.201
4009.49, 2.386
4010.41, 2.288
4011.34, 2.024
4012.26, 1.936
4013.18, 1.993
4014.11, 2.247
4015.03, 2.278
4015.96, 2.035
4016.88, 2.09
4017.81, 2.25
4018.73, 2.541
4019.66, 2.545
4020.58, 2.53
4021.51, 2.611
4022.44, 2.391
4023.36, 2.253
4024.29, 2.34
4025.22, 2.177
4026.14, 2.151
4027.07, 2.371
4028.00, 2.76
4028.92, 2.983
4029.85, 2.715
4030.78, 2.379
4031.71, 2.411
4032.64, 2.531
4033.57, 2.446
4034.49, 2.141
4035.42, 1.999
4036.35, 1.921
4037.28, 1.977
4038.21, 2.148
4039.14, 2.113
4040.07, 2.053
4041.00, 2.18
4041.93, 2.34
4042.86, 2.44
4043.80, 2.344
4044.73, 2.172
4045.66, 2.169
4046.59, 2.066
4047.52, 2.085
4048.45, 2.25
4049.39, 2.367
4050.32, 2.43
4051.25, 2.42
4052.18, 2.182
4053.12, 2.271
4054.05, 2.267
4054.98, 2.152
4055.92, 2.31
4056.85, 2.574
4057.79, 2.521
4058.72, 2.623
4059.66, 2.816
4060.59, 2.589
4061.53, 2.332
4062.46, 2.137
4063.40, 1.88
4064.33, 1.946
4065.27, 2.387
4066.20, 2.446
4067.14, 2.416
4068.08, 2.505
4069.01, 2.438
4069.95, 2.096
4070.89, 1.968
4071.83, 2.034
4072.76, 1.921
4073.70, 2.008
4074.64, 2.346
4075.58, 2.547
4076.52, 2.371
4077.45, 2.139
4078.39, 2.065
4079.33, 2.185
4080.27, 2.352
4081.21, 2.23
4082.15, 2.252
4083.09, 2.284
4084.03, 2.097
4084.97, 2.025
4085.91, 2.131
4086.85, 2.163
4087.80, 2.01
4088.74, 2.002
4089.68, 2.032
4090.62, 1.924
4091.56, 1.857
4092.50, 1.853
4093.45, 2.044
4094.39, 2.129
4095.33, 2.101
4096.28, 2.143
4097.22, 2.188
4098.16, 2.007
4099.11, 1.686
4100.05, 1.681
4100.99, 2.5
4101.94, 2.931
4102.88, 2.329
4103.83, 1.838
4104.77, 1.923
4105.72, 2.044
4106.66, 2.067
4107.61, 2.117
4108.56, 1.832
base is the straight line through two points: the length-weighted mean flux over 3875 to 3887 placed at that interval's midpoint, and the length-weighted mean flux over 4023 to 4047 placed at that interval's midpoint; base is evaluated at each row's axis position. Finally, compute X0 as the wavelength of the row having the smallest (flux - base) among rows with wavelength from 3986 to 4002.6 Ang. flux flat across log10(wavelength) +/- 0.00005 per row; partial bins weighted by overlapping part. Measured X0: 3991.99 Ang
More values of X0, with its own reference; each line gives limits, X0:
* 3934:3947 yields 3934.50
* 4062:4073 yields 4063.40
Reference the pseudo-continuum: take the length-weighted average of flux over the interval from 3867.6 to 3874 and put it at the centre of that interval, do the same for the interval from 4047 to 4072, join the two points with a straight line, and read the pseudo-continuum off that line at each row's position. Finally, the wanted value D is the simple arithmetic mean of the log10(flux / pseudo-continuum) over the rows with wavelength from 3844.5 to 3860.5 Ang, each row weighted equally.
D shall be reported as -0.04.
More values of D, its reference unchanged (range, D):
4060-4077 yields -0.01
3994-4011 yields -0.02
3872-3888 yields -0.08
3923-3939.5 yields -0.08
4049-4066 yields 0.00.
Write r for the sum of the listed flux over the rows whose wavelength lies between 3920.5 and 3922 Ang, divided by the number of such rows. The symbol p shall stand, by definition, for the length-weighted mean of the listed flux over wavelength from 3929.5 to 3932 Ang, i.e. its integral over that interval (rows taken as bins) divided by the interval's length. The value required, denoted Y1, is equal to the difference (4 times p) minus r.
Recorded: 4.9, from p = 1.83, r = 2.47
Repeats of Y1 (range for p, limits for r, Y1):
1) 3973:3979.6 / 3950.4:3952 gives 5.3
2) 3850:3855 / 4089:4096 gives 6.8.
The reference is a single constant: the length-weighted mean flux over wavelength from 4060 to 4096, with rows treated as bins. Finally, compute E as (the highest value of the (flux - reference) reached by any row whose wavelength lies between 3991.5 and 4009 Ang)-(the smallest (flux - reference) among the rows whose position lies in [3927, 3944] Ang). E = 0.8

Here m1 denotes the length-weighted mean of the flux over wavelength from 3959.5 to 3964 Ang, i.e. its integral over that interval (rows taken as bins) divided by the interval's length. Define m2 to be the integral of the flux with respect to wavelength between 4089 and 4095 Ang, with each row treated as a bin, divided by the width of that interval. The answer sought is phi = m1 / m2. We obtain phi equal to 1.09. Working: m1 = 2.17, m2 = 2.0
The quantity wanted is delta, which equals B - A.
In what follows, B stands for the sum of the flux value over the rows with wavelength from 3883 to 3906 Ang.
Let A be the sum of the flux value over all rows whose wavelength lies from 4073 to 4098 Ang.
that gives -1.7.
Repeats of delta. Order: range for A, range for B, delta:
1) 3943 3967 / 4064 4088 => -1.5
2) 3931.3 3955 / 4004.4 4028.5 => 2.9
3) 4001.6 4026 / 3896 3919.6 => 0.8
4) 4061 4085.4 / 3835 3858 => 0.1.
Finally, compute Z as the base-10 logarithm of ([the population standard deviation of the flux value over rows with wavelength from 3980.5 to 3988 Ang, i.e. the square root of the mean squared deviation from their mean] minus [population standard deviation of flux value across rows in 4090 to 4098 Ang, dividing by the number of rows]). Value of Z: -1.3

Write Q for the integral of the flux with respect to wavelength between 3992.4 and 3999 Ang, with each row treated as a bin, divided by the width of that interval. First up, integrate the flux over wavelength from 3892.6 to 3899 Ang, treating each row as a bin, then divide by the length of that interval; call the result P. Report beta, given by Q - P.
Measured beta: 0.31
